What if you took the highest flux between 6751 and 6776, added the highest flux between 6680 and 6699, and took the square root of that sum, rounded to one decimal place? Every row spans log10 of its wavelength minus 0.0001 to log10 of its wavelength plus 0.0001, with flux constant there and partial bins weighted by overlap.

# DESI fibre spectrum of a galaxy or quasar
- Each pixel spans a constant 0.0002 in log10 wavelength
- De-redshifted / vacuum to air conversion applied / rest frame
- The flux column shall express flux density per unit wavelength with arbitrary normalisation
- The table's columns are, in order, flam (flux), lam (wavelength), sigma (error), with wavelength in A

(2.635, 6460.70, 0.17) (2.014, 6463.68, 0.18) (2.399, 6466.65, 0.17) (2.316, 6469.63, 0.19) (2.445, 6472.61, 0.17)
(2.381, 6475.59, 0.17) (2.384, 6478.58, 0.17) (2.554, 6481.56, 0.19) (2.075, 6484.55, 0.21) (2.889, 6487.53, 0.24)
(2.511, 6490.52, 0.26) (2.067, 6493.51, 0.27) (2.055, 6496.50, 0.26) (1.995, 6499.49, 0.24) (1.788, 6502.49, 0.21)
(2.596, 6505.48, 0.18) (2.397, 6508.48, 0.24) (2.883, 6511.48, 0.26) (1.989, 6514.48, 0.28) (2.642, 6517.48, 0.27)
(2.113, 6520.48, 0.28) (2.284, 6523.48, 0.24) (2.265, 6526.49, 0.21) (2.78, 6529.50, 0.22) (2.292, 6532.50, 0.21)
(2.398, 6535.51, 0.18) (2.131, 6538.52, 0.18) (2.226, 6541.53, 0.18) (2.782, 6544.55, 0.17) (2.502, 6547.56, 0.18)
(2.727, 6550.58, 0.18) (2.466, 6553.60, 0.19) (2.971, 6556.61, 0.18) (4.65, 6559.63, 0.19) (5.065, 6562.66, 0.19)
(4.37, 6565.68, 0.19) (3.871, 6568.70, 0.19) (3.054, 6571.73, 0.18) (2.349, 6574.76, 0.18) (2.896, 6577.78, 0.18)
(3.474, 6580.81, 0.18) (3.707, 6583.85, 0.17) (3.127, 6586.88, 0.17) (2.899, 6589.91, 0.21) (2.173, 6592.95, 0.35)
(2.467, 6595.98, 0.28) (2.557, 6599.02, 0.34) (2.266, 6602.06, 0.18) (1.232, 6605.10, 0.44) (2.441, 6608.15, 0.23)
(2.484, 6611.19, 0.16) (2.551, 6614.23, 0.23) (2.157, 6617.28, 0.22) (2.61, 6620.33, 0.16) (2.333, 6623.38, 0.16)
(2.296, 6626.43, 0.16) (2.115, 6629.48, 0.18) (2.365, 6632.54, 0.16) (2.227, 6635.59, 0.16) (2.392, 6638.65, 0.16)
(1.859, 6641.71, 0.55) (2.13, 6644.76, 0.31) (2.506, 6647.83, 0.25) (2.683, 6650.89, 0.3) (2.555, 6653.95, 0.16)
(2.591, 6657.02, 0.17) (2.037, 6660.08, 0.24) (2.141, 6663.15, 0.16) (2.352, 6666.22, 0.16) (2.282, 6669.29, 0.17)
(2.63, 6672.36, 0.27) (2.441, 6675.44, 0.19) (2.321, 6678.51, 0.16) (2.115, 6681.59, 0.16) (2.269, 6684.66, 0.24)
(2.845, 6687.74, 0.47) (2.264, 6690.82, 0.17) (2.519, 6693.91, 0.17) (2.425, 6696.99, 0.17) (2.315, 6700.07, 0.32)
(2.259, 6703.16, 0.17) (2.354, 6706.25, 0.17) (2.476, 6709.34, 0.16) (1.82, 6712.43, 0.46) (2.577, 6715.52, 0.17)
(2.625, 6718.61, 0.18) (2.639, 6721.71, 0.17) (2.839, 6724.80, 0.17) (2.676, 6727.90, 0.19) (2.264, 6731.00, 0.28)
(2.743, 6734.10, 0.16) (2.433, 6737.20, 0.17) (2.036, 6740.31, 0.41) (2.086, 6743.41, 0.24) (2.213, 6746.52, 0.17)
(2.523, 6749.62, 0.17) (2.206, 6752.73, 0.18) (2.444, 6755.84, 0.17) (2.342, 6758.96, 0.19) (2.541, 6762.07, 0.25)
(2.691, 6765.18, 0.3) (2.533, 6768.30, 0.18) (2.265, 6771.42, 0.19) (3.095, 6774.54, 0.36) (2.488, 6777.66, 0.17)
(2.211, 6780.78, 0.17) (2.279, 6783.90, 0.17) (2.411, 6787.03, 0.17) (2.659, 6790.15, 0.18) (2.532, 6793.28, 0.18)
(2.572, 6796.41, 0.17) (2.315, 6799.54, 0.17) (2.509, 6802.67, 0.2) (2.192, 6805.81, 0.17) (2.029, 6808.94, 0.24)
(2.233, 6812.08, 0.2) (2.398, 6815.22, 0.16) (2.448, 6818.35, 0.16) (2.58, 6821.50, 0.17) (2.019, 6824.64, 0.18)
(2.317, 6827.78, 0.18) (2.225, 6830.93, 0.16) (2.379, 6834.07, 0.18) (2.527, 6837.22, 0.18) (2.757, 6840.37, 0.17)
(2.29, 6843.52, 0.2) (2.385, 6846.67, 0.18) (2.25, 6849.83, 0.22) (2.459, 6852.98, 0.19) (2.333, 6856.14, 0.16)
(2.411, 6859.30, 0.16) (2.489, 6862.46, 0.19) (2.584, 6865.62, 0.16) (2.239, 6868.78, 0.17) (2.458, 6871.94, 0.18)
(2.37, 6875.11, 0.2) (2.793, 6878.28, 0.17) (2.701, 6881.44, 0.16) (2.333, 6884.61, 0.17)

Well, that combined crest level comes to 2.4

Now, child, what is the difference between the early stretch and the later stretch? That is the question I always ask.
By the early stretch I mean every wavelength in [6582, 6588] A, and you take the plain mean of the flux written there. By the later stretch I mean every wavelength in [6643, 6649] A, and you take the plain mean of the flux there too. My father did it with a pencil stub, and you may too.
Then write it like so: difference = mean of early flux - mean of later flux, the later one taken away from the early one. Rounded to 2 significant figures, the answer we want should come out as 1.1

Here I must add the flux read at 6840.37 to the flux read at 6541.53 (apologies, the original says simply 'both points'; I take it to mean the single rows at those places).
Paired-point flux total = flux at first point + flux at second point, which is 4.98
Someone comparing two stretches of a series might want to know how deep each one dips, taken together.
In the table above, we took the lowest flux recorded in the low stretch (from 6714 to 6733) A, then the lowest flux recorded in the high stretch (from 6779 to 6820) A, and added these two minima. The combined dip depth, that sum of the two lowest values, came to 4.29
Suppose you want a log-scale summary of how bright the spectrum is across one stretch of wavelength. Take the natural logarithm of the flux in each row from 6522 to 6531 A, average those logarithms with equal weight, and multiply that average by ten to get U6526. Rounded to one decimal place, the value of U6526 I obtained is 8.9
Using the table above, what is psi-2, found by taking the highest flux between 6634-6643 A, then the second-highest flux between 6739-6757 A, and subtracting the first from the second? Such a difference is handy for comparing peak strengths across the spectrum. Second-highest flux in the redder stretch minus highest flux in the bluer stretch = 0.05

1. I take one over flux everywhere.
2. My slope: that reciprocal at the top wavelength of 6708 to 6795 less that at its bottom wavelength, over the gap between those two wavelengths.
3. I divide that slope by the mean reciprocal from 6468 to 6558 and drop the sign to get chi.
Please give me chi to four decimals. 0.0003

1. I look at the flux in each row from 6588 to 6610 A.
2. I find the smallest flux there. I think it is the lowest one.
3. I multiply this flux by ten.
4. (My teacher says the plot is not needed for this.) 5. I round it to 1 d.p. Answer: 12.3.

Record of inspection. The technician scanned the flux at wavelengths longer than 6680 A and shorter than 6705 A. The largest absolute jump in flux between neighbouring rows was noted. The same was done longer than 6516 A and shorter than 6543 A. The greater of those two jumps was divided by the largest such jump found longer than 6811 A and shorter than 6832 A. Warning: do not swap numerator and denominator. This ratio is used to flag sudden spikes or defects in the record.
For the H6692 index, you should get 1.0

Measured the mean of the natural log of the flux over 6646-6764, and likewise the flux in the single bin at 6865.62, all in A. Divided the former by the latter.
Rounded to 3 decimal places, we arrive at 0.338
